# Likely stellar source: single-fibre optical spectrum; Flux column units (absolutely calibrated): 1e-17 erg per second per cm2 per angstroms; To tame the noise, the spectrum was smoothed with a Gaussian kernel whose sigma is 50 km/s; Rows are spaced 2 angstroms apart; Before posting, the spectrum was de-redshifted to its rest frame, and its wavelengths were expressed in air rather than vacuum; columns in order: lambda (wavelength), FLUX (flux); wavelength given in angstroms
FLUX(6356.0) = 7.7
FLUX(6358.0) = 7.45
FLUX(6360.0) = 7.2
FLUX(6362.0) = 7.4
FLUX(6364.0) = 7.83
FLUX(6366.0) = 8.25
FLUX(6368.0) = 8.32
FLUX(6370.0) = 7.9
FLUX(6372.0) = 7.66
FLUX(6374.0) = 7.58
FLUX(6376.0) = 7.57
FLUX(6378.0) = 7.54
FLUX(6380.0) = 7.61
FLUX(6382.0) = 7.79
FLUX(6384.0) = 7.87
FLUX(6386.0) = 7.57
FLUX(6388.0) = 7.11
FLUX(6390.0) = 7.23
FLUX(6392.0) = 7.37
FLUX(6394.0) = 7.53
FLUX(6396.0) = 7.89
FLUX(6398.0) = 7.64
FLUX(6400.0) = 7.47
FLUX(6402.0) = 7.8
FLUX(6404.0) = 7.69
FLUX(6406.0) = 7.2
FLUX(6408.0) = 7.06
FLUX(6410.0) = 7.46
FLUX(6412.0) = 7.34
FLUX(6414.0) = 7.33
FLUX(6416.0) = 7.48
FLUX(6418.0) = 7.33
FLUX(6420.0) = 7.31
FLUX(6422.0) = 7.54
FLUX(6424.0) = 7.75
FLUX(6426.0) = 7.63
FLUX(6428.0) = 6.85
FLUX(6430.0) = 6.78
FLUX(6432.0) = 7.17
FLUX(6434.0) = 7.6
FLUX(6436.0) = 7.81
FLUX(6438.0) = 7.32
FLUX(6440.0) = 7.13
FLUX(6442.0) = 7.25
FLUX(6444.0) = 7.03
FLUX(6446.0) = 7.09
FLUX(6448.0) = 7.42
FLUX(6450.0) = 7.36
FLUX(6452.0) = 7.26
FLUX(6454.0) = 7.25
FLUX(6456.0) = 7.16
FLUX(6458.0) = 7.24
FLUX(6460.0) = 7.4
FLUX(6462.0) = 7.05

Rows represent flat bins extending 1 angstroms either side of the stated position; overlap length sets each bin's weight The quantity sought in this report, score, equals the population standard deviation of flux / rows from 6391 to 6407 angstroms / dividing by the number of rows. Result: 0.213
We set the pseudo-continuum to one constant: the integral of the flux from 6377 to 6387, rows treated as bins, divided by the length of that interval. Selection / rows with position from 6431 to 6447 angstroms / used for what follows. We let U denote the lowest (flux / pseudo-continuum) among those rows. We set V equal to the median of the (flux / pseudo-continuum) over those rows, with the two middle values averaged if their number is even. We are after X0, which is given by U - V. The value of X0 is -0.023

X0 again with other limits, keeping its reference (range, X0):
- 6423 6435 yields -0.079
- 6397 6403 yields -0.022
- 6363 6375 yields -0.037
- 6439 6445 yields -0.013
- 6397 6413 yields -0.053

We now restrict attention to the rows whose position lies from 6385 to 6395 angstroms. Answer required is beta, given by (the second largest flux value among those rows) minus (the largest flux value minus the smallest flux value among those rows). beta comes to 7.07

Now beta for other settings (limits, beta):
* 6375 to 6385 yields 7.46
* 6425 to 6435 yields 6.75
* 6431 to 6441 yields 6.92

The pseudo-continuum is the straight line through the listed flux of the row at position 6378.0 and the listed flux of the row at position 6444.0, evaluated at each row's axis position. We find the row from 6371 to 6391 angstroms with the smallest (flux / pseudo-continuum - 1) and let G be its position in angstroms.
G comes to 6388.0 angstroms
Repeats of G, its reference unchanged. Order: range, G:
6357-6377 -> 6360.0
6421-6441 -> 6430.0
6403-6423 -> 6408.0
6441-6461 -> 6444.0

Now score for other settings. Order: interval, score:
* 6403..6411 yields 0.242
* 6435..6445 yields 0.270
